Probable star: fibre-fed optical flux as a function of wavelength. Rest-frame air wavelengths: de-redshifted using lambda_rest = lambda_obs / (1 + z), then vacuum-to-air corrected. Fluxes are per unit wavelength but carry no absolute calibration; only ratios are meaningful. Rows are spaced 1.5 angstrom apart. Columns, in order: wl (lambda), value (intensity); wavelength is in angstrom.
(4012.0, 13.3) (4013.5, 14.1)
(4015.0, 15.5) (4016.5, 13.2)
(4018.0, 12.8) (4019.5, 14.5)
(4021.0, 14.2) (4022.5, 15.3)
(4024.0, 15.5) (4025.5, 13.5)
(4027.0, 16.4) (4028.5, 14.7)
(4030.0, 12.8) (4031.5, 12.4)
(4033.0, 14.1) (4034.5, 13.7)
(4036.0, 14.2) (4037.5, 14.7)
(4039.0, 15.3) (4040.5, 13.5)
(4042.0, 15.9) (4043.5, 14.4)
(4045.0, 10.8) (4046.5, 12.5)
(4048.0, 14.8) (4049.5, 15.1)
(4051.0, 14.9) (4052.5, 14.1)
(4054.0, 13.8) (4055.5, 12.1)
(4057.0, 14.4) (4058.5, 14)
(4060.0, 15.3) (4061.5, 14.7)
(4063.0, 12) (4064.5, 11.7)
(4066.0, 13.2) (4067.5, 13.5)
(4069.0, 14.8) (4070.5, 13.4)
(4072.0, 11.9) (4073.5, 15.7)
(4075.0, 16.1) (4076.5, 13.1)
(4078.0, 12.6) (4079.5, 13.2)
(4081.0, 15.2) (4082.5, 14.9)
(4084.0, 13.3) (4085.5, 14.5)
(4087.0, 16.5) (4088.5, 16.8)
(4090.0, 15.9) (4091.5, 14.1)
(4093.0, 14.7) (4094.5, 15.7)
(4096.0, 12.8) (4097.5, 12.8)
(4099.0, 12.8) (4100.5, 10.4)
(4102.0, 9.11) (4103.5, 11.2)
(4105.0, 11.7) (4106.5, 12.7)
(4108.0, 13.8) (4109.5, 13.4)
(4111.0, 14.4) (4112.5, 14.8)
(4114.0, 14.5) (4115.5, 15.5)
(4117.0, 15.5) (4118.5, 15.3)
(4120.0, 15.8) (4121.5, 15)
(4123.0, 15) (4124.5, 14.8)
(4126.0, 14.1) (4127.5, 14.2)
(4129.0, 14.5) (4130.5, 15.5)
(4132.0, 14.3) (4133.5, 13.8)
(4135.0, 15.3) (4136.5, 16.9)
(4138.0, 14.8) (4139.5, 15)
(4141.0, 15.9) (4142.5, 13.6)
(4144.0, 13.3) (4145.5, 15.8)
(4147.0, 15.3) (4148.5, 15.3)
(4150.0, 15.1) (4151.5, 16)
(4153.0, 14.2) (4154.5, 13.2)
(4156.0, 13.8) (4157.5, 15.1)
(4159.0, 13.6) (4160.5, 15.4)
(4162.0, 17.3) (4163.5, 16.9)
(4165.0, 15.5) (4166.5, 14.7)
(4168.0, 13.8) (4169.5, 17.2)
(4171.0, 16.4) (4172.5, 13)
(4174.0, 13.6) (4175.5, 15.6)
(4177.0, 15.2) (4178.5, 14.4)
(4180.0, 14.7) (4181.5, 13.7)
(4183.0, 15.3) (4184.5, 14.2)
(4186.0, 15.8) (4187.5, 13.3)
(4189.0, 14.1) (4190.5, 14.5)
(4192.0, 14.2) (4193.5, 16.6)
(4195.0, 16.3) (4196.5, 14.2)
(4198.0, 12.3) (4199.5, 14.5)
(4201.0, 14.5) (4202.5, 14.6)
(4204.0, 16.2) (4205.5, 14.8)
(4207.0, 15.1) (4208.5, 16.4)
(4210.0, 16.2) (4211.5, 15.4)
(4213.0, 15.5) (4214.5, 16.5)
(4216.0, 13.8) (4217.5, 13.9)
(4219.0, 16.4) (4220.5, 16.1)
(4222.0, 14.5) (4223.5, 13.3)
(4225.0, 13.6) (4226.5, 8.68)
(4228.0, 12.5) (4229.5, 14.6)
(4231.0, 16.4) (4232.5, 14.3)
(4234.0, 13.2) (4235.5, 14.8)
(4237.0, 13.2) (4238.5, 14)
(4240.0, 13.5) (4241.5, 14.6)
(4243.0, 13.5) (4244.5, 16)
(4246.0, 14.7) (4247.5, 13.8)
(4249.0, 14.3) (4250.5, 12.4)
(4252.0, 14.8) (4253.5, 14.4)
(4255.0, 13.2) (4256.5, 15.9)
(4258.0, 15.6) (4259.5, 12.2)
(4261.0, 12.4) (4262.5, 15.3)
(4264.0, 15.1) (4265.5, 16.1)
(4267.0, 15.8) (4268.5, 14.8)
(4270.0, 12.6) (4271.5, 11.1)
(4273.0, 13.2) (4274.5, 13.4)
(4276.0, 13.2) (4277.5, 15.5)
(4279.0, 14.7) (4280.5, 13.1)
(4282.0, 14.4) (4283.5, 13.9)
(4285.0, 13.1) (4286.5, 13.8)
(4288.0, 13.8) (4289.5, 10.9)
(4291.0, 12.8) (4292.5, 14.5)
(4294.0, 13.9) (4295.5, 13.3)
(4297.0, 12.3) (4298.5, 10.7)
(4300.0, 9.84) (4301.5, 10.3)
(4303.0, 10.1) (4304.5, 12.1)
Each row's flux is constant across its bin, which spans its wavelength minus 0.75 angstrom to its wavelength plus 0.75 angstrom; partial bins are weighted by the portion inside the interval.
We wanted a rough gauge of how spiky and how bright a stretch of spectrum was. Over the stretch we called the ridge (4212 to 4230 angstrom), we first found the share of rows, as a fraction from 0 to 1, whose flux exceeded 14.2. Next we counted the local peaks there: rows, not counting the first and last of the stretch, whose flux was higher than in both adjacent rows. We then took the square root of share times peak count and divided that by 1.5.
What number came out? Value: 0.82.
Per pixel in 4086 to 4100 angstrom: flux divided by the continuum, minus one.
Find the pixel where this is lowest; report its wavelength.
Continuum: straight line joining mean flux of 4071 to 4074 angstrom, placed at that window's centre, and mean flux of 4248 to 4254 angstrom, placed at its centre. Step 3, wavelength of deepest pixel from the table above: 4099.0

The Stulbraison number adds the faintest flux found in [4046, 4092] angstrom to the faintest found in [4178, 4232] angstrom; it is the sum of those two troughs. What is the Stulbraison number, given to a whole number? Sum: 20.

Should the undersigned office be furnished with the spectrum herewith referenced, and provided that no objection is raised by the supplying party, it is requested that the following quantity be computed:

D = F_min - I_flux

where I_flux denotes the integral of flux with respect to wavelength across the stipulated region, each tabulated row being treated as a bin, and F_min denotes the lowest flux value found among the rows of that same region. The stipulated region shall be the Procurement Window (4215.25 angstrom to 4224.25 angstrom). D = -119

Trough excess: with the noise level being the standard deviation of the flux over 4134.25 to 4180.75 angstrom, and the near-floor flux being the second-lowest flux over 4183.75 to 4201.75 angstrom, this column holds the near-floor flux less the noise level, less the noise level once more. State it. 10.9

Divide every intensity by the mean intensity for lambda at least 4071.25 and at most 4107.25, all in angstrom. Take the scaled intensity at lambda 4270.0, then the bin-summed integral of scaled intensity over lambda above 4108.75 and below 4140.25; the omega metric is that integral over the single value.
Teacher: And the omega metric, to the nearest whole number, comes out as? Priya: 37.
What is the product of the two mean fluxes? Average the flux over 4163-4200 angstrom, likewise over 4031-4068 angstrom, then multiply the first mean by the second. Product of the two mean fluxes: 204.3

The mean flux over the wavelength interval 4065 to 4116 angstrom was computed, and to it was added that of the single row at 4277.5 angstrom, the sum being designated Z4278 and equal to 29.3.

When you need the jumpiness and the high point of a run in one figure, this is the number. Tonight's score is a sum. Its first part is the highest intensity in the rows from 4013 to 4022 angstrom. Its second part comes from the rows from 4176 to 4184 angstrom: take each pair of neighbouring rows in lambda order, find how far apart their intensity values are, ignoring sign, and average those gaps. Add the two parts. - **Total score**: 16.4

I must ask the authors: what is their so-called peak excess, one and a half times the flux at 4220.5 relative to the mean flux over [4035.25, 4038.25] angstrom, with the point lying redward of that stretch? 1.67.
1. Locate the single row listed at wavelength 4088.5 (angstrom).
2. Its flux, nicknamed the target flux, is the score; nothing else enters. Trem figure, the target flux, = 16.8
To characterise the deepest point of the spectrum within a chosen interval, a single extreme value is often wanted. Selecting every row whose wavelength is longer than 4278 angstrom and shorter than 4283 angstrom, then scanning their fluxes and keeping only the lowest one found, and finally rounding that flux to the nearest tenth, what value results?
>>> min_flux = 13.1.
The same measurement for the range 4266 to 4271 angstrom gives 12.6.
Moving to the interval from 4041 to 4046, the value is 10.8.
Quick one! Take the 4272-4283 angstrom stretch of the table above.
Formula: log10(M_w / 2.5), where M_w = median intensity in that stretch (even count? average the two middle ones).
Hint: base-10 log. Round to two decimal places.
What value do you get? 0.73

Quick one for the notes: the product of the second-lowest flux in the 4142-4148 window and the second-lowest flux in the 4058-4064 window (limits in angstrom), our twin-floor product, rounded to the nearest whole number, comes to 190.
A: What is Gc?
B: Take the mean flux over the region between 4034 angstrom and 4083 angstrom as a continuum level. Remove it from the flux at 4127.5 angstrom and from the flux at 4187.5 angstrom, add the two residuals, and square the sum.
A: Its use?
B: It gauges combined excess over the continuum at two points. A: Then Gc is 0.1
